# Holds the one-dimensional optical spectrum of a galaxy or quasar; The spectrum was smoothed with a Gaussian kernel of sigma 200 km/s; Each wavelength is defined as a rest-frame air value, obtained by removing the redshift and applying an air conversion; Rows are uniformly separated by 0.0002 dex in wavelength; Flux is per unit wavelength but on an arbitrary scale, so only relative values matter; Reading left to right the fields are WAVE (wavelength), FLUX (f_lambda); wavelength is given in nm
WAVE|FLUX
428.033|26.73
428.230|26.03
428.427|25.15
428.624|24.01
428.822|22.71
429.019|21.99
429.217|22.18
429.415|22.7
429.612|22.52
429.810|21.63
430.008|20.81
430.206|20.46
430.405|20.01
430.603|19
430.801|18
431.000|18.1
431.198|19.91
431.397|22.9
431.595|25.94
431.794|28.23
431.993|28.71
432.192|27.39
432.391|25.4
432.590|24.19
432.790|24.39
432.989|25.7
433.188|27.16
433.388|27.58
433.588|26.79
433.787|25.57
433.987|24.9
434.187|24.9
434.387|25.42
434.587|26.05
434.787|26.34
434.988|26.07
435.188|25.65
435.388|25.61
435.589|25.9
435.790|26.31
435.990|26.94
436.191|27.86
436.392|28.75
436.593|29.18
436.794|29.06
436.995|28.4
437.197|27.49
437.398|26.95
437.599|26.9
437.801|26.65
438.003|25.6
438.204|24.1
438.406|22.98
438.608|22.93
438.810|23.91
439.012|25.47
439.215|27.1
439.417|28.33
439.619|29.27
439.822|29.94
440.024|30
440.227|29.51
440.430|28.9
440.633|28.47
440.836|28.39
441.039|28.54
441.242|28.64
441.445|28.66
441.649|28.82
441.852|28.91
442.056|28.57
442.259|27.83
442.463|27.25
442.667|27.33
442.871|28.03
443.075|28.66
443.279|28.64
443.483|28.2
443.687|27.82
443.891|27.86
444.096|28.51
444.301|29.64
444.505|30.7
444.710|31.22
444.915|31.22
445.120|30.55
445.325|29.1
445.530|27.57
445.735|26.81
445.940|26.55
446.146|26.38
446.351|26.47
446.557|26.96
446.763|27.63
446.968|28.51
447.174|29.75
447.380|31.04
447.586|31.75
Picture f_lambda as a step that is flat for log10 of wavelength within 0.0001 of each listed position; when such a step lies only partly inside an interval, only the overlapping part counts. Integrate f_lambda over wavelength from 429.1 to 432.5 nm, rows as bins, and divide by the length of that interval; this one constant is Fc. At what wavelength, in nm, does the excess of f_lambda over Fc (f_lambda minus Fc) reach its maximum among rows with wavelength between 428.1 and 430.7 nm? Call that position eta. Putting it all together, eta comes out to 428.230 nm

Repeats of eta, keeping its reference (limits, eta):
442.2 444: 443.075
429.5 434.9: 431.993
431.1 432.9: 431.993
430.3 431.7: 431.595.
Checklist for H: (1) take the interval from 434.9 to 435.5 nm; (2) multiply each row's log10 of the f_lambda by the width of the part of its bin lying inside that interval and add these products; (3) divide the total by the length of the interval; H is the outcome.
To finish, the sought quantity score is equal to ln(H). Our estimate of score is 0.345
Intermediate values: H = 1.41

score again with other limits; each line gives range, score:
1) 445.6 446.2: 0.355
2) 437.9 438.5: 0.326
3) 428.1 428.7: 0.338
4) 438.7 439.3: 0.339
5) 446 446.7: 0.354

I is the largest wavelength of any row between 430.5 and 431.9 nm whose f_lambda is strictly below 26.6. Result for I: 431.595 nm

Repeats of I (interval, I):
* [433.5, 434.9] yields 434.787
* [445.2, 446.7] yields 446.351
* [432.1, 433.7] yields 432.989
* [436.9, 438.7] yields 438.608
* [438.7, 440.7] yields 439.012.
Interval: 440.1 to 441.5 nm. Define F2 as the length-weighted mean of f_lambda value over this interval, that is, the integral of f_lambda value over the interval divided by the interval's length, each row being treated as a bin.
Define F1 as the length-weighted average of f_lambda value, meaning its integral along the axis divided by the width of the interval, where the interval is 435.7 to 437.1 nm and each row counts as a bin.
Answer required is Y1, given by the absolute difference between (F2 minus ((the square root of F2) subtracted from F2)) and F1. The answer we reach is 22.7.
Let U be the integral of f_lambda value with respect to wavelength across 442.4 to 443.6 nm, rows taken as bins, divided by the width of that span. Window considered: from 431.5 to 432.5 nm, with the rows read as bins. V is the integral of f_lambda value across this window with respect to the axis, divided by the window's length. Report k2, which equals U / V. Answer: 1.03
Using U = 28.0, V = 27.1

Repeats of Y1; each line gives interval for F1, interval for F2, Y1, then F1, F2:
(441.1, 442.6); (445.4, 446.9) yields 23.2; 28.4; 27.0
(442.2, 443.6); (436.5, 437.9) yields 22.7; 28.0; 27.8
